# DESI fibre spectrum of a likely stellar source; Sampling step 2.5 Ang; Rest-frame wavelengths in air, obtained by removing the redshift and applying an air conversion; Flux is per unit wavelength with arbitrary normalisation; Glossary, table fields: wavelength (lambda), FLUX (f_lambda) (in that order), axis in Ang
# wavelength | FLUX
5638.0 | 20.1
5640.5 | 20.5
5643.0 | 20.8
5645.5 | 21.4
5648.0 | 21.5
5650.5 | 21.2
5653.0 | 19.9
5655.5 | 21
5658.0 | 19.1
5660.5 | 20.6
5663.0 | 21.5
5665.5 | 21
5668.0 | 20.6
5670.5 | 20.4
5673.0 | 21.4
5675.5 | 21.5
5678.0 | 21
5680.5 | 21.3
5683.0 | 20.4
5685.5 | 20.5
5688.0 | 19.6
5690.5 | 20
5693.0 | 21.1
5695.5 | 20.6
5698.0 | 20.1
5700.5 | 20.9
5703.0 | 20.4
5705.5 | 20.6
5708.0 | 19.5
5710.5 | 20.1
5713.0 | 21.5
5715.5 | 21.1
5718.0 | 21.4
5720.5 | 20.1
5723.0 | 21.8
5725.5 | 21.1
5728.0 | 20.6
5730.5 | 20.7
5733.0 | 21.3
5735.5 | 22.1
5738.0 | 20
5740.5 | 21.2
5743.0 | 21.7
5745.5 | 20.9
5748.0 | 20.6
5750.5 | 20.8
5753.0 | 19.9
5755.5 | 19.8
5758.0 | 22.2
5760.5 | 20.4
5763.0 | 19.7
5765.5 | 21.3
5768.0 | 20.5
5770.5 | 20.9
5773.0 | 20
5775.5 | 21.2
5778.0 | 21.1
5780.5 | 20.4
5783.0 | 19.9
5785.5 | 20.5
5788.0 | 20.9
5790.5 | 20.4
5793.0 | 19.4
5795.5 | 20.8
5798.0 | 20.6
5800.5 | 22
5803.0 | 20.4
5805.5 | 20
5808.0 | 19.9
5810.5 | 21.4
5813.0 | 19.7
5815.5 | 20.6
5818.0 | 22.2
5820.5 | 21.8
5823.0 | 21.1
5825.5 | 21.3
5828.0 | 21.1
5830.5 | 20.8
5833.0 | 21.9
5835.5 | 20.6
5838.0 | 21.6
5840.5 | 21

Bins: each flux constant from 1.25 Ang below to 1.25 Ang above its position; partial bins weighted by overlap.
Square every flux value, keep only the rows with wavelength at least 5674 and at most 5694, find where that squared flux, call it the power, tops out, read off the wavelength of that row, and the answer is 5675.5 Ang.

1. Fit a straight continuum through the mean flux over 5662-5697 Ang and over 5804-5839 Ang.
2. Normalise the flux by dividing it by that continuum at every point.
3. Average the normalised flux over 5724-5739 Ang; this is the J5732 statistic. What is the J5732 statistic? 1.01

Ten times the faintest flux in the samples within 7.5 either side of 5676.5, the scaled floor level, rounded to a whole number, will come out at 204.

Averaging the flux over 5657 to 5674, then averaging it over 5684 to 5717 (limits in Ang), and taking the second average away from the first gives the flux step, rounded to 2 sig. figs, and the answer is 0.20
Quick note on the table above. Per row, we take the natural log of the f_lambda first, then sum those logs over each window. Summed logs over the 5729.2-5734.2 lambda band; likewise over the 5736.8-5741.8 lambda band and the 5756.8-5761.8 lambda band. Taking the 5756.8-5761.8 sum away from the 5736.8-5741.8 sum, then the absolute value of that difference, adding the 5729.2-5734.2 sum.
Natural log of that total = 1.82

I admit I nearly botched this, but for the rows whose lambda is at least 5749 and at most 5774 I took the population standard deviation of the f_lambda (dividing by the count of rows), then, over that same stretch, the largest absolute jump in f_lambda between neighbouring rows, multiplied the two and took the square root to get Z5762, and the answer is 1.33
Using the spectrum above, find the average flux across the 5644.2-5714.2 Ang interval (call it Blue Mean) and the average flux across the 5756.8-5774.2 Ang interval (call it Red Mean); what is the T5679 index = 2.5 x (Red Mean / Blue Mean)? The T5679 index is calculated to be 2.51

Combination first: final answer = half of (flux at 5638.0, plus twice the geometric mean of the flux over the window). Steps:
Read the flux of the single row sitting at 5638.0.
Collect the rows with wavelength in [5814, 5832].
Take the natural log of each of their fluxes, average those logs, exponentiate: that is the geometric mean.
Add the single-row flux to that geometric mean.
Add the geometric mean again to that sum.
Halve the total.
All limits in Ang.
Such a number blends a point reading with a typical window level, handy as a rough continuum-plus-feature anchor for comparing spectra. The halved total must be 31.32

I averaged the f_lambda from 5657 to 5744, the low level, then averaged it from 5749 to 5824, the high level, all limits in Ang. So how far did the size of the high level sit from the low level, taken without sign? 0.11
